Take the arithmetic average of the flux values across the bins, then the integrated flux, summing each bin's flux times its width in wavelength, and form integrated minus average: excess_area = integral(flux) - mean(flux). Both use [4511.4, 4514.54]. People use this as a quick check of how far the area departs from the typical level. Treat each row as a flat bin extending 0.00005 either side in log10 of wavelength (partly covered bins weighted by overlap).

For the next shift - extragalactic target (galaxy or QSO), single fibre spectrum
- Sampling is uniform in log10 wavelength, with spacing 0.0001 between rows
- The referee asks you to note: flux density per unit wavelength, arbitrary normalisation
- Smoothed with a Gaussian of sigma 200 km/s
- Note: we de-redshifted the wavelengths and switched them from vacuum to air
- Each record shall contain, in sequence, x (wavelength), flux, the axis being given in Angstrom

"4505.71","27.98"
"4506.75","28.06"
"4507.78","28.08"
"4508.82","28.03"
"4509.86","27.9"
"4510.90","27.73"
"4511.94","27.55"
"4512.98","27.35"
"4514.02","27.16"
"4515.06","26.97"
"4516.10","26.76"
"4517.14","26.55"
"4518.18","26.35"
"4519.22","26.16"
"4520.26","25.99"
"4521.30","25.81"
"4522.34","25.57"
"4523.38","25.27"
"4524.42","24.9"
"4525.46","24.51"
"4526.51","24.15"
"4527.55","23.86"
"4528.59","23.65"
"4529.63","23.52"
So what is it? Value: 58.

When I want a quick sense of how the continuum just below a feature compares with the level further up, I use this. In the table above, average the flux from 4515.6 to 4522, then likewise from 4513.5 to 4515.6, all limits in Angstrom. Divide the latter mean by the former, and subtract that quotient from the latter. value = 26.0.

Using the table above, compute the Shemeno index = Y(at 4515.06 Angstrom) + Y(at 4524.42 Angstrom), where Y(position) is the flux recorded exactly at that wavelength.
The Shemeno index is 52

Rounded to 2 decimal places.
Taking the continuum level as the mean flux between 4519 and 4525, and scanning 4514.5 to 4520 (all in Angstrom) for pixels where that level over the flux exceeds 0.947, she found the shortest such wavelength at 4515.06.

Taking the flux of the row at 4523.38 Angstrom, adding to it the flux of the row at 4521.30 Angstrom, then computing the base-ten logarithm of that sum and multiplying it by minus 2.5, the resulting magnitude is -4.271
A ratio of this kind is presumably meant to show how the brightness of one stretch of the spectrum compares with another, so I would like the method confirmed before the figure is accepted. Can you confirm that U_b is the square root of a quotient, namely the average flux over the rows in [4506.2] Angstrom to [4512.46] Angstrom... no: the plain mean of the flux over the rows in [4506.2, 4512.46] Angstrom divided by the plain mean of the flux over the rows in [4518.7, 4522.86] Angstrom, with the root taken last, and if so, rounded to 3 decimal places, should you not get 1.038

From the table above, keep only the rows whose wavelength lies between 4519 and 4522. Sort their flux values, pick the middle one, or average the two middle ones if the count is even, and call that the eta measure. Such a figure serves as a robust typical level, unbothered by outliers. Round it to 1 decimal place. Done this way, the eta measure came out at 26.0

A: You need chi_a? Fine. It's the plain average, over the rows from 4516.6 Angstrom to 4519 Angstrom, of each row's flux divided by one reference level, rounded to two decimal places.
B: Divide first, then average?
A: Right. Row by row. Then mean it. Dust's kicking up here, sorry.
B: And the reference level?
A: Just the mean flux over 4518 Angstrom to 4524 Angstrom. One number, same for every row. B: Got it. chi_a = 1.02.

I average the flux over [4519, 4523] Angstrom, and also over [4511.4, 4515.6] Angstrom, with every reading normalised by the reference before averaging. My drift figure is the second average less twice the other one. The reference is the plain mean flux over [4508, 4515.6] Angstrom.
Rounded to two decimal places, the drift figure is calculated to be -0.89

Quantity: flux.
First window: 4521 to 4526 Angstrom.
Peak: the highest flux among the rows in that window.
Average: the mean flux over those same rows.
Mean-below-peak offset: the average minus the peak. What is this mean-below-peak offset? -0.6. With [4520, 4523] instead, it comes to -0.2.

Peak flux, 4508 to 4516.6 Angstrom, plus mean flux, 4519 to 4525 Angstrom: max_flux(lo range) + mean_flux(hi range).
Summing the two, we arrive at 53.6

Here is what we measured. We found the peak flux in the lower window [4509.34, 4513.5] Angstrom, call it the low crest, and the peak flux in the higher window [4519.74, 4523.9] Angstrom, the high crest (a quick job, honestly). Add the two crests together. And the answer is 53.9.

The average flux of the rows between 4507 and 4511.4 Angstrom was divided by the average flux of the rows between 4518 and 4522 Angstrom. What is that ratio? 1.07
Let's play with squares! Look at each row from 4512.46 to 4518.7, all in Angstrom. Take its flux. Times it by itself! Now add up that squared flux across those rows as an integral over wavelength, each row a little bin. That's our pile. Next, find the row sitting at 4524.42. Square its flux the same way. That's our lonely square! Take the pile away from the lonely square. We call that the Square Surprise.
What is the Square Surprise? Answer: -3880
